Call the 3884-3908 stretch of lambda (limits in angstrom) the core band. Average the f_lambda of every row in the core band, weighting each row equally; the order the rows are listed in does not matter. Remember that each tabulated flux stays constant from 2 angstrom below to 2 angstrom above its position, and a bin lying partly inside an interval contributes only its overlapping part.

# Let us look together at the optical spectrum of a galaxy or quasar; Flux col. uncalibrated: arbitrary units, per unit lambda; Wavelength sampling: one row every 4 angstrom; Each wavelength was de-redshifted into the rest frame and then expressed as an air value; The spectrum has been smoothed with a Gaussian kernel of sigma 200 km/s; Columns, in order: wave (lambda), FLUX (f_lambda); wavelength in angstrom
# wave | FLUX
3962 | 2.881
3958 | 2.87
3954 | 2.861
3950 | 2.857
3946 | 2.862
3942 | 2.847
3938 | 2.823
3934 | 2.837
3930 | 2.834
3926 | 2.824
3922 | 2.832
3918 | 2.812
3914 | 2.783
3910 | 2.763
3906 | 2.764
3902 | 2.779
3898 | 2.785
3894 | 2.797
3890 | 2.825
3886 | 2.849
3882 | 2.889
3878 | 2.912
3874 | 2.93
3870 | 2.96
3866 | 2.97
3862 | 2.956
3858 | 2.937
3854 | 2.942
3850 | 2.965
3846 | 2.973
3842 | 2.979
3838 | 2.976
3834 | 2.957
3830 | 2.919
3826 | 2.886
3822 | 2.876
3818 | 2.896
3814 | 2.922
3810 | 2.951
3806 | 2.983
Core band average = 2.80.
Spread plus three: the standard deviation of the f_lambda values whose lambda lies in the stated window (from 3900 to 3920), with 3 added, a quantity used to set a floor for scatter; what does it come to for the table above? 3.02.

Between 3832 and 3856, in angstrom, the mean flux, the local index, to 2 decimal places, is 2.97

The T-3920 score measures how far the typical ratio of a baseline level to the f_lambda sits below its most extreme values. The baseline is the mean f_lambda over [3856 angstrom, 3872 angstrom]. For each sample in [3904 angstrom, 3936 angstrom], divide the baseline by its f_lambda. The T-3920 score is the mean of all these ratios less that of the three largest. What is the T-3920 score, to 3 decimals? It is -0.014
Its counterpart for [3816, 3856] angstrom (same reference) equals -0.018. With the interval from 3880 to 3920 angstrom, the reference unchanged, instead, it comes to -0.013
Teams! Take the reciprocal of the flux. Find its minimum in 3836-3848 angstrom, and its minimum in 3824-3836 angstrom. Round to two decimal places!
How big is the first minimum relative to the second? 0.99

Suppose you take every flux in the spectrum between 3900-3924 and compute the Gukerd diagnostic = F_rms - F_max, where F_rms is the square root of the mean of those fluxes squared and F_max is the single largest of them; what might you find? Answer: -0.04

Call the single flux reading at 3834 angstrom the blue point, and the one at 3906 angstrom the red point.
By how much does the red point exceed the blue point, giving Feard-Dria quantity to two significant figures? -0.19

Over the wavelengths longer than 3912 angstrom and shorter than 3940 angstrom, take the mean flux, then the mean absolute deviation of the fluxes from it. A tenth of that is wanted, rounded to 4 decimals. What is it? 0.0013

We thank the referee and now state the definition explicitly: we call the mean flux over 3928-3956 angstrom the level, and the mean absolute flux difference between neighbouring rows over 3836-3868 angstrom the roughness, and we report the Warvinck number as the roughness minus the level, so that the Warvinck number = -2.83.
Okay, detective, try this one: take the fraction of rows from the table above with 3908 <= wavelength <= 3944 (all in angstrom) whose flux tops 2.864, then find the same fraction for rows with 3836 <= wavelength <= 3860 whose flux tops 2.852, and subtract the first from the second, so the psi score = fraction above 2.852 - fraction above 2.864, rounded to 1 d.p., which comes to 1.0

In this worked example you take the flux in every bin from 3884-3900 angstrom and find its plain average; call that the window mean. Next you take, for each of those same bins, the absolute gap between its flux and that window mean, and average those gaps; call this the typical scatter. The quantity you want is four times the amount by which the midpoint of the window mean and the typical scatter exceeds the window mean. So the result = -5.58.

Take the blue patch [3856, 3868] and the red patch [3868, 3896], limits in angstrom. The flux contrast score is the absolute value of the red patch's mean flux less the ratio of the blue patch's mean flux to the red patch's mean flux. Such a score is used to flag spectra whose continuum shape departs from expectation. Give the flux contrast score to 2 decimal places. 1.85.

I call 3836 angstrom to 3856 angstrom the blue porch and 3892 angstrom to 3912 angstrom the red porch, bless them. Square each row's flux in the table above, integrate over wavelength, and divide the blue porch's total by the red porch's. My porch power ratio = 1.14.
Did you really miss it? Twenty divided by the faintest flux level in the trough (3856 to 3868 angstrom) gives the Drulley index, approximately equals 6.81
